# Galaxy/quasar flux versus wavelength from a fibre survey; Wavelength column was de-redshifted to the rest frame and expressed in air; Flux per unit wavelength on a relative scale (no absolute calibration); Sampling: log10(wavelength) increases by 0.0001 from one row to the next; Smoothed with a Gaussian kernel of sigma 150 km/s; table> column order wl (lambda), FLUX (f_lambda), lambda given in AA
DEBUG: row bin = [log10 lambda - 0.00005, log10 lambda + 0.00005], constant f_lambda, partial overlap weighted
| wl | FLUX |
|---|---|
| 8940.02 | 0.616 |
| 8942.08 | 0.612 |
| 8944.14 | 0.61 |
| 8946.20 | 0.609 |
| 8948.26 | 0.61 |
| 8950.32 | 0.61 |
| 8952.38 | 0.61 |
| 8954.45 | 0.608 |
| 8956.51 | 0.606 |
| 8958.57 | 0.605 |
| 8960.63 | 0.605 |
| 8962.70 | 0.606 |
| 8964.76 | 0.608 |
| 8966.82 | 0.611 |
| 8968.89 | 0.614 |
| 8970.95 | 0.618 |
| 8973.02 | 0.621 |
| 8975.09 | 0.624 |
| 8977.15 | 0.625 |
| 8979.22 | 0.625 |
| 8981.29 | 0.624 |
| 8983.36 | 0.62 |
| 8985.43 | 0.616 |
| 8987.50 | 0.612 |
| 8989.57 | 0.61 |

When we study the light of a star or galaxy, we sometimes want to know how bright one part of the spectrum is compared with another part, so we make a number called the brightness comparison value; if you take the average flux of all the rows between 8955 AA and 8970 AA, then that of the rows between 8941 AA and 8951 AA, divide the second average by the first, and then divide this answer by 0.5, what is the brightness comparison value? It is 2.01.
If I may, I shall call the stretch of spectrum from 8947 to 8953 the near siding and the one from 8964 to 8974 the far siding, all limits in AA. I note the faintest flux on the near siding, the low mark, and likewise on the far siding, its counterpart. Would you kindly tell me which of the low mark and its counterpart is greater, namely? 0.610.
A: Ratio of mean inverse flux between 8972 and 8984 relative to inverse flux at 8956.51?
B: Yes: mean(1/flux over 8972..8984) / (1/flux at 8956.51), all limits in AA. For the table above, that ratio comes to 0.972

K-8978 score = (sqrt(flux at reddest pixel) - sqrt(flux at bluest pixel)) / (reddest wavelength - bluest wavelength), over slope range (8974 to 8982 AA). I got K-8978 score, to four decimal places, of 0.0000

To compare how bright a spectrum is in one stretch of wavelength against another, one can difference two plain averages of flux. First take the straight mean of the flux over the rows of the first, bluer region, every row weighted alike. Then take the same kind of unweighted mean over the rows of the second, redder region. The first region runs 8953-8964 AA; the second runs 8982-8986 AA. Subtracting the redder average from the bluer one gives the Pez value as -0.012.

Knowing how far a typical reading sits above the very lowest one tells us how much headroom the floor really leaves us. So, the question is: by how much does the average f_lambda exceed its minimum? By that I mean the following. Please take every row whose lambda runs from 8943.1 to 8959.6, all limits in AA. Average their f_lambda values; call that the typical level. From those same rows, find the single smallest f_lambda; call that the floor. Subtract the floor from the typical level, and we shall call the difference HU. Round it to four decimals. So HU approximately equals 0.0035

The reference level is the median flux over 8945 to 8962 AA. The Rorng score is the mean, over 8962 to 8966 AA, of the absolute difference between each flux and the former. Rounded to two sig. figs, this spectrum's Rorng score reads 0.0015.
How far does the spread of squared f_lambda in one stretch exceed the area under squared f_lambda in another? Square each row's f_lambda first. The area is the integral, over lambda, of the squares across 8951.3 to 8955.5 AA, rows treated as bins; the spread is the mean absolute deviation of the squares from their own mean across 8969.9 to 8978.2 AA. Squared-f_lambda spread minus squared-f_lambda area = -2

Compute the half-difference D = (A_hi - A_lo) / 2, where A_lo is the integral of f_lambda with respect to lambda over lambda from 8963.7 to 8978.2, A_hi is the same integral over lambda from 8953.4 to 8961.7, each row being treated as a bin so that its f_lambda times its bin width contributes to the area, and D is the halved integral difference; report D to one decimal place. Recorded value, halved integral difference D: -2.0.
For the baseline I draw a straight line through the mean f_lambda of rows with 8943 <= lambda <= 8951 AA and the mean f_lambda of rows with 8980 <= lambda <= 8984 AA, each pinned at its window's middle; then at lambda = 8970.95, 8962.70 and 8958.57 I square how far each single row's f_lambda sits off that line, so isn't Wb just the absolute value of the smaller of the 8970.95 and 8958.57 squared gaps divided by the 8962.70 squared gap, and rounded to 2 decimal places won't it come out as 0.00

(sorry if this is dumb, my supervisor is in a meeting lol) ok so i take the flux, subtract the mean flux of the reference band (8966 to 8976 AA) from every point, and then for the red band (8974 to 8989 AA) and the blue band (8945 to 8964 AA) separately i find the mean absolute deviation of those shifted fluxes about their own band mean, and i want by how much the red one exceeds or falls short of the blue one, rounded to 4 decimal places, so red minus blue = 0.0022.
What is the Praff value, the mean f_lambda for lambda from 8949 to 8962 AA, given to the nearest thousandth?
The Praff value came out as 0.607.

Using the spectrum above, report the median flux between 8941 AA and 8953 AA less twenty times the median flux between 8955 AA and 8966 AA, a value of -11.5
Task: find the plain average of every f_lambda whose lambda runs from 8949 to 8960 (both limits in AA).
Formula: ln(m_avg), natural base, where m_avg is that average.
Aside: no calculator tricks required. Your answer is -0.498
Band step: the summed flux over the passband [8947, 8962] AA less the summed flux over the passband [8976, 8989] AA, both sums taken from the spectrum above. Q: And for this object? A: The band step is 1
